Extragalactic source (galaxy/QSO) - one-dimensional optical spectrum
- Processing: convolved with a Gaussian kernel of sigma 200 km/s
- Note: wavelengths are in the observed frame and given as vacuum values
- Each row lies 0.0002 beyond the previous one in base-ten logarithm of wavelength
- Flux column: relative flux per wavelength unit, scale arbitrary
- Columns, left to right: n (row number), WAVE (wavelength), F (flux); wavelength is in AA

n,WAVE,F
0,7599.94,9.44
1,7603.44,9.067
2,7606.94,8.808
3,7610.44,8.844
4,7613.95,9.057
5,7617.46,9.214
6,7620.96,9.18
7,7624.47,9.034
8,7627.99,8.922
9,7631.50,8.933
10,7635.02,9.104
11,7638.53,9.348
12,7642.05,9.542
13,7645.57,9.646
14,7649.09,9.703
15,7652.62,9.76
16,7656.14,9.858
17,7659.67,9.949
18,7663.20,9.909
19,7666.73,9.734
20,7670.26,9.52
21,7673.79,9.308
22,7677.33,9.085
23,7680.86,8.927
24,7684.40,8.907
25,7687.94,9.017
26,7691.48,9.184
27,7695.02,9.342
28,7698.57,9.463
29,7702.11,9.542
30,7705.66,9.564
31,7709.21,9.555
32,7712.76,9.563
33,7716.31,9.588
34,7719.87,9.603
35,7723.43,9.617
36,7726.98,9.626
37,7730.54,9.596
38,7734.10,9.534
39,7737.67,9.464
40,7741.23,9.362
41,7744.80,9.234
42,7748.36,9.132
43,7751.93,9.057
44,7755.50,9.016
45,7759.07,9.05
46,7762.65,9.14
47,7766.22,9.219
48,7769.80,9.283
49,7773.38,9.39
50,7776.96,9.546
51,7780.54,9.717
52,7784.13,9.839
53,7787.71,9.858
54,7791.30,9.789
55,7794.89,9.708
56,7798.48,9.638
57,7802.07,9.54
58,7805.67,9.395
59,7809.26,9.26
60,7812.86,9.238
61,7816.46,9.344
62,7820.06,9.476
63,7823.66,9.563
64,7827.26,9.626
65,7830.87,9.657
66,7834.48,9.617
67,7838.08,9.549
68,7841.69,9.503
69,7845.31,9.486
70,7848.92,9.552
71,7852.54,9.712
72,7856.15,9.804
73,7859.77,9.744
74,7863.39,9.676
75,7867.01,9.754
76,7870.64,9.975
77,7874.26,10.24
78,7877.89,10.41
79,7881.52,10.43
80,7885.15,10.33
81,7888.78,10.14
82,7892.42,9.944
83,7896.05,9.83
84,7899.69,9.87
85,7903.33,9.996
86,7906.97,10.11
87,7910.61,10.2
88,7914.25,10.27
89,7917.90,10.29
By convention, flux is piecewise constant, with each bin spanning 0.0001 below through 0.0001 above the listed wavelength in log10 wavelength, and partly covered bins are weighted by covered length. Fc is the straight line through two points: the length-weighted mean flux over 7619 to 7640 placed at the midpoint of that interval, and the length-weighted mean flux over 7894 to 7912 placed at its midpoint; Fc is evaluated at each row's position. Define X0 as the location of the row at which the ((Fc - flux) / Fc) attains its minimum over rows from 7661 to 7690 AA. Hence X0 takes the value 7663.20 AA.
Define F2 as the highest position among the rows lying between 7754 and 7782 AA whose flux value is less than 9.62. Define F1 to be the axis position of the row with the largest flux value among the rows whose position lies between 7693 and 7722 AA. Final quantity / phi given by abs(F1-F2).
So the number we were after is 57.1 AA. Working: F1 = 7719.87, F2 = 7776.96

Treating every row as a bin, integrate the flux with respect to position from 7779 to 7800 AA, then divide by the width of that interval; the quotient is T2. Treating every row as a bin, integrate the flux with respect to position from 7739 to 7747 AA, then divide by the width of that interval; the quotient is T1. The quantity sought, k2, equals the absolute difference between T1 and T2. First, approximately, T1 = 9.3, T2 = 9.8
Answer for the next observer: 0.45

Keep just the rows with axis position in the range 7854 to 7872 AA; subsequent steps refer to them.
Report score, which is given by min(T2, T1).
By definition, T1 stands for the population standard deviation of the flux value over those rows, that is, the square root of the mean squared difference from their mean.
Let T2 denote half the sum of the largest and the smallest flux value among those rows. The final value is 0.101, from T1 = 0.101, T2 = 9.8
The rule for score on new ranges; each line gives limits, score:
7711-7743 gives 0.082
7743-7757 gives 0.083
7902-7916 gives 0.103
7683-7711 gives 0.241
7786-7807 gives 0.154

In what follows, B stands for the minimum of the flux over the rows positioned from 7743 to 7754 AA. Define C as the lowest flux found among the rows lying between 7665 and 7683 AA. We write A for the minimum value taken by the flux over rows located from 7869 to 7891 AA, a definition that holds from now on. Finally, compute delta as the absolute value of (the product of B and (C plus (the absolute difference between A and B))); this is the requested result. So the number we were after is 89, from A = 9.975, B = 9.057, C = 8.927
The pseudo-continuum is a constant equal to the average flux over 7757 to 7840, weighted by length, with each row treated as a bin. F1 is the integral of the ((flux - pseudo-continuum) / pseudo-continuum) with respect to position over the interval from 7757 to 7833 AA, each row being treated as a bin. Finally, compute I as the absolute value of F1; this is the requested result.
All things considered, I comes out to 0.1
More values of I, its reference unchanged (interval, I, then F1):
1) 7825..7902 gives 2.9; 2.9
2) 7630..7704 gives 0.6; -0.6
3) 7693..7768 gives 0.8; -0.8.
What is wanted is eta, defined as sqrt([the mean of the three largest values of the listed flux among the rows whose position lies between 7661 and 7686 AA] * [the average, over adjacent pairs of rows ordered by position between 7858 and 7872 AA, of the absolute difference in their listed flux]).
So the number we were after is 1.09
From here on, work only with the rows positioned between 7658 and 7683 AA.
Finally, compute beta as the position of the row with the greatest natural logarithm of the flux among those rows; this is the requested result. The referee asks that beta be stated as 7659.67 AA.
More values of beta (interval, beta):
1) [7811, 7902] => 7881.52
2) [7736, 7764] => 7737.67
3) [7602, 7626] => 7617.46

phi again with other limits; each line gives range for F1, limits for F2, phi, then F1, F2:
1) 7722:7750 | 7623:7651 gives 84.9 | 7726.98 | 7642.05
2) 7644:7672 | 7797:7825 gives 164.0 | 7659.67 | 7823.66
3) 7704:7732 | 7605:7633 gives 95.5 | 7726.98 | 7631.50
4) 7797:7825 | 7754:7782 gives 21.5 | 7798.48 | 7776.96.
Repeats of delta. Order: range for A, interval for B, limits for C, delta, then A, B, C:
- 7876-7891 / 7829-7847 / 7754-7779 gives 92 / 10.14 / 9.486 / 9.016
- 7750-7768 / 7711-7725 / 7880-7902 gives 99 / 9.016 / 9.563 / 9.83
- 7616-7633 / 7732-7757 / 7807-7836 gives 84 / 8.922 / 9.016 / 9.238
